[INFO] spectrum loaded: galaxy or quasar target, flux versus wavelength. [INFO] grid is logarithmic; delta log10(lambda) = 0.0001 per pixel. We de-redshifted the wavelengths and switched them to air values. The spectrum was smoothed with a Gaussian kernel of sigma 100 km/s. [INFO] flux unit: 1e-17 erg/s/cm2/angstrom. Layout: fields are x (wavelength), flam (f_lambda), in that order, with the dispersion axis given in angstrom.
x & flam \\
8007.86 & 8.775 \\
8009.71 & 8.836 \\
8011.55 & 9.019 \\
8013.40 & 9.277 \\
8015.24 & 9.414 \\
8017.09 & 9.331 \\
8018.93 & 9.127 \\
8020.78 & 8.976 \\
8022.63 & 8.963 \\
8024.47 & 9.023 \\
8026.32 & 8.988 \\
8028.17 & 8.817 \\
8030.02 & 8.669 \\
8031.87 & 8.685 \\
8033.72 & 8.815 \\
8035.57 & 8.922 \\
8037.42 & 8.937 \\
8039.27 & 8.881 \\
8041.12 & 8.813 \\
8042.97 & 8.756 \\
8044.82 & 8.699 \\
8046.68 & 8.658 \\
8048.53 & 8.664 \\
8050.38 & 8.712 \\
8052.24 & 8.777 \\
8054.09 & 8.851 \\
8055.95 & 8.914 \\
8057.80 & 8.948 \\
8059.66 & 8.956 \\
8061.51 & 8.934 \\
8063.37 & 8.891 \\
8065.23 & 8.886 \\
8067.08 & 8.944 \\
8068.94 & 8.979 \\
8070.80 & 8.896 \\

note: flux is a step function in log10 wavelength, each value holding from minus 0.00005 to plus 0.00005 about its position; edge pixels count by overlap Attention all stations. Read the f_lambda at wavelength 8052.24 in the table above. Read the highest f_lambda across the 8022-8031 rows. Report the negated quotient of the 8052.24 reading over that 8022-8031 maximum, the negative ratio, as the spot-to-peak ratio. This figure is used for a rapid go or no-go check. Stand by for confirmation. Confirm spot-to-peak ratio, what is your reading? -0.97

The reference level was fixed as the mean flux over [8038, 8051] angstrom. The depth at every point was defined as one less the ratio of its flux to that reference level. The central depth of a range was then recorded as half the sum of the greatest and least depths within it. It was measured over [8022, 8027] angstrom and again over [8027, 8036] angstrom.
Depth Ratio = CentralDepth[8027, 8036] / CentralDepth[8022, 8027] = 0.2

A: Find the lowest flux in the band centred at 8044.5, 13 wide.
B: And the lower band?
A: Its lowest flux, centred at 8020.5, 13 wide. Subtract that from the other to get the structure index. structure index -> -0.3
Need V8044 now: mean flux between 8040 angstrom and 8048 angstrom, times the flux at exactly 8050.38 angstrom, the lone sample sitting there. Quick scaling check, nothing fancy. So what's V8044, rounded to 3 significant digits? 76.1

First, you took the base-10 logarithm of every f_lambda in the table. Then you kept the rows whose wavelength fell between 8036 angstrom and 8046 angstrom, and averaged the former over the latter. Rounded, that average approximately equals 0.945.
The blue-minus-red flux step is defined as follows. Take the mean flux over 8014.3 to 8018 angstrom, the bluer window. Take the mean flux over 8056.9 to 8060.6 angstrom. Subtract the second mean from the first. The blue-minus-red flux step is 0.42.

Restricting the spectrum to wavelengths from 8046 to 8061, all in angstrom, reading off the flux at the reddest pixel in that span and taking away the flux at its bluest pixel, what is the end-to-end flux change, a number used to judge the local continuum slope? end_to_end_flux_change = 0.30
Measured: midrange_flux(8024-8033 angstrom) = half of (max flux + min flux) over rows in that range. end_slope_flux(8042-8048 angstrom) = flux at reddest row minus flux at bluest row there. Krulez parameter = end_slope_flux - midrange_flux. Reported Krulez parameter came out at -8.94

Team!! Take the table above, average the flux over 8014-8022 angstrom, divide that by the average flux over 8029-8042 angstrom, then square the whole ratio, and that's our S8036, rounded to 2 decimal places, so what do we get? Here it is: 1.09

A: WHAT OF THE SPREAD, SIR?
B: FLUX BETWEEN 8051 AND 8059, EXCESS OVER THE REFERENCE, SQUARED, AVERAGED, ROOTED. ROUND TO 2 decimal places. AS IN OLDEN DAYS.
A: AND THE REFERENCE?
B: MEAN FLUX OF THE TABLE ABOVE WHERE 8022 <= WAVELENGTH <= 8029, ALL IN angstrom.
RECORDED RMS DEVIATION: 0.10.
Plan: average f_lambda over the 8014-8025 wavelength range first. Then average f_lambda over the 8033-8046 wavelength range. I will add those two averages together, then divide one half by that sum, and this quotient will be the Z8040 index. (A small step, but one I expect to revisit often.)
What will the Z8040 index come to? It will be 0.0278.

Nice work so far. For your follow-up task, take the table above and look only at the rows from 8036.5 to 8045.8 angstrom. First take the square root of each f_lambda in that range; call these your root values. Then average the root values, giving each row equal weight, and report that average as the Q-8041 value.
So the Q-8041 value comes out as 2.969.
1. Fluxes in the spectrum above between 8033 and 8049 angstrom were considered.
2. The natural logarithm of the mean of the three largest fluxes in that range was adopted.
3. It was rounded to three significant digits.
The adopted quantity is 2.19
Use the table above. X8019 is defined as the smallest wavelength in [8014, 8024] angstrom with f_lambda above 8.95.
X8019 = 8015.24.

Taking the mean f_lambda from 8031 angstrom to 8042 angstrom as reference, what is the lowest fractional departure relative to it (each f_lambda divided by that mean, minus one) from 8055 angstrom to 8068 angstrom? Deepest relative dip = 0.005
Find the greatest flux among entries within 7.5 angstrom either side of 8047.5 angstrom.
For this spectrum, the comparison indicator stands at 8.851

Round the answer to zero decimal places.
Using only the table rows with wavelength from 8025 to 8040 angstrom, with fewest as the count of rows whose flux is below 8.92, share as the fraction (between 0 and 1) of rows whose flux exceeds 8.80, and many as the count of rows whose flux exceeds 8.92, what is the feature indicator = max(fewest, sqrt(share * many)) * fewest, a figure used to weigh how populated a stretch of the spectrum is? 25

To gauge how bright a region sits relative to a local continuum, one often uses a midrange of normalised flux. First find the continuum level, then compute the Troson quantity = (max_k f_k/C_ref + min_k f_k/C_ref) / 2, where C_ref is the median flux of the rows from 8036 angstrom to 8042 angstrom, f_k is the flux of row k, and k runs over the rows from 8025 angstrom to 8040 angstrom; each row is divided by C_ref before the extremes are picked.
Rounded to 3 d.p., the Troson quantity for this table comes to 0.994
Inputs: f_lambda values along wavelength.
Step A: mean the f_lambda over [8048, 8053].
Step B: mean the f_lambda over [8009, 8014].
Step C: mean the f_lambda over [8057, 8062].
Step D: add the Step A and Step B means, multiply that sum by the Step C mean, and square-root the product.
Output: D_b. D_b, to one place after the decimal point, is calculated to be 12.6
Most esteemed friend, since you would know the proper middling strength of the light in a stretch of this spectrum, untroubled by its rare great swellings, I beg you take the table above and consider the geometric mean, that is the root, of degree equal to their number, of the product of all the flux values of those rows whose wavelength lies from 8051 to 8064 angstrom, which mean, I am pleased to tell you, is 8.90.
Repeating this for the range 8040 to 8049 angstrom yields 8.72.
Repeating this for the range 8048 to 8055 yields 8.75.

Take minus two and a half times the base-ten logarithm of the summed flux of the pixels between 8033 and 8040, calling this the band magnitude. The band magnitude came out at -3.88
